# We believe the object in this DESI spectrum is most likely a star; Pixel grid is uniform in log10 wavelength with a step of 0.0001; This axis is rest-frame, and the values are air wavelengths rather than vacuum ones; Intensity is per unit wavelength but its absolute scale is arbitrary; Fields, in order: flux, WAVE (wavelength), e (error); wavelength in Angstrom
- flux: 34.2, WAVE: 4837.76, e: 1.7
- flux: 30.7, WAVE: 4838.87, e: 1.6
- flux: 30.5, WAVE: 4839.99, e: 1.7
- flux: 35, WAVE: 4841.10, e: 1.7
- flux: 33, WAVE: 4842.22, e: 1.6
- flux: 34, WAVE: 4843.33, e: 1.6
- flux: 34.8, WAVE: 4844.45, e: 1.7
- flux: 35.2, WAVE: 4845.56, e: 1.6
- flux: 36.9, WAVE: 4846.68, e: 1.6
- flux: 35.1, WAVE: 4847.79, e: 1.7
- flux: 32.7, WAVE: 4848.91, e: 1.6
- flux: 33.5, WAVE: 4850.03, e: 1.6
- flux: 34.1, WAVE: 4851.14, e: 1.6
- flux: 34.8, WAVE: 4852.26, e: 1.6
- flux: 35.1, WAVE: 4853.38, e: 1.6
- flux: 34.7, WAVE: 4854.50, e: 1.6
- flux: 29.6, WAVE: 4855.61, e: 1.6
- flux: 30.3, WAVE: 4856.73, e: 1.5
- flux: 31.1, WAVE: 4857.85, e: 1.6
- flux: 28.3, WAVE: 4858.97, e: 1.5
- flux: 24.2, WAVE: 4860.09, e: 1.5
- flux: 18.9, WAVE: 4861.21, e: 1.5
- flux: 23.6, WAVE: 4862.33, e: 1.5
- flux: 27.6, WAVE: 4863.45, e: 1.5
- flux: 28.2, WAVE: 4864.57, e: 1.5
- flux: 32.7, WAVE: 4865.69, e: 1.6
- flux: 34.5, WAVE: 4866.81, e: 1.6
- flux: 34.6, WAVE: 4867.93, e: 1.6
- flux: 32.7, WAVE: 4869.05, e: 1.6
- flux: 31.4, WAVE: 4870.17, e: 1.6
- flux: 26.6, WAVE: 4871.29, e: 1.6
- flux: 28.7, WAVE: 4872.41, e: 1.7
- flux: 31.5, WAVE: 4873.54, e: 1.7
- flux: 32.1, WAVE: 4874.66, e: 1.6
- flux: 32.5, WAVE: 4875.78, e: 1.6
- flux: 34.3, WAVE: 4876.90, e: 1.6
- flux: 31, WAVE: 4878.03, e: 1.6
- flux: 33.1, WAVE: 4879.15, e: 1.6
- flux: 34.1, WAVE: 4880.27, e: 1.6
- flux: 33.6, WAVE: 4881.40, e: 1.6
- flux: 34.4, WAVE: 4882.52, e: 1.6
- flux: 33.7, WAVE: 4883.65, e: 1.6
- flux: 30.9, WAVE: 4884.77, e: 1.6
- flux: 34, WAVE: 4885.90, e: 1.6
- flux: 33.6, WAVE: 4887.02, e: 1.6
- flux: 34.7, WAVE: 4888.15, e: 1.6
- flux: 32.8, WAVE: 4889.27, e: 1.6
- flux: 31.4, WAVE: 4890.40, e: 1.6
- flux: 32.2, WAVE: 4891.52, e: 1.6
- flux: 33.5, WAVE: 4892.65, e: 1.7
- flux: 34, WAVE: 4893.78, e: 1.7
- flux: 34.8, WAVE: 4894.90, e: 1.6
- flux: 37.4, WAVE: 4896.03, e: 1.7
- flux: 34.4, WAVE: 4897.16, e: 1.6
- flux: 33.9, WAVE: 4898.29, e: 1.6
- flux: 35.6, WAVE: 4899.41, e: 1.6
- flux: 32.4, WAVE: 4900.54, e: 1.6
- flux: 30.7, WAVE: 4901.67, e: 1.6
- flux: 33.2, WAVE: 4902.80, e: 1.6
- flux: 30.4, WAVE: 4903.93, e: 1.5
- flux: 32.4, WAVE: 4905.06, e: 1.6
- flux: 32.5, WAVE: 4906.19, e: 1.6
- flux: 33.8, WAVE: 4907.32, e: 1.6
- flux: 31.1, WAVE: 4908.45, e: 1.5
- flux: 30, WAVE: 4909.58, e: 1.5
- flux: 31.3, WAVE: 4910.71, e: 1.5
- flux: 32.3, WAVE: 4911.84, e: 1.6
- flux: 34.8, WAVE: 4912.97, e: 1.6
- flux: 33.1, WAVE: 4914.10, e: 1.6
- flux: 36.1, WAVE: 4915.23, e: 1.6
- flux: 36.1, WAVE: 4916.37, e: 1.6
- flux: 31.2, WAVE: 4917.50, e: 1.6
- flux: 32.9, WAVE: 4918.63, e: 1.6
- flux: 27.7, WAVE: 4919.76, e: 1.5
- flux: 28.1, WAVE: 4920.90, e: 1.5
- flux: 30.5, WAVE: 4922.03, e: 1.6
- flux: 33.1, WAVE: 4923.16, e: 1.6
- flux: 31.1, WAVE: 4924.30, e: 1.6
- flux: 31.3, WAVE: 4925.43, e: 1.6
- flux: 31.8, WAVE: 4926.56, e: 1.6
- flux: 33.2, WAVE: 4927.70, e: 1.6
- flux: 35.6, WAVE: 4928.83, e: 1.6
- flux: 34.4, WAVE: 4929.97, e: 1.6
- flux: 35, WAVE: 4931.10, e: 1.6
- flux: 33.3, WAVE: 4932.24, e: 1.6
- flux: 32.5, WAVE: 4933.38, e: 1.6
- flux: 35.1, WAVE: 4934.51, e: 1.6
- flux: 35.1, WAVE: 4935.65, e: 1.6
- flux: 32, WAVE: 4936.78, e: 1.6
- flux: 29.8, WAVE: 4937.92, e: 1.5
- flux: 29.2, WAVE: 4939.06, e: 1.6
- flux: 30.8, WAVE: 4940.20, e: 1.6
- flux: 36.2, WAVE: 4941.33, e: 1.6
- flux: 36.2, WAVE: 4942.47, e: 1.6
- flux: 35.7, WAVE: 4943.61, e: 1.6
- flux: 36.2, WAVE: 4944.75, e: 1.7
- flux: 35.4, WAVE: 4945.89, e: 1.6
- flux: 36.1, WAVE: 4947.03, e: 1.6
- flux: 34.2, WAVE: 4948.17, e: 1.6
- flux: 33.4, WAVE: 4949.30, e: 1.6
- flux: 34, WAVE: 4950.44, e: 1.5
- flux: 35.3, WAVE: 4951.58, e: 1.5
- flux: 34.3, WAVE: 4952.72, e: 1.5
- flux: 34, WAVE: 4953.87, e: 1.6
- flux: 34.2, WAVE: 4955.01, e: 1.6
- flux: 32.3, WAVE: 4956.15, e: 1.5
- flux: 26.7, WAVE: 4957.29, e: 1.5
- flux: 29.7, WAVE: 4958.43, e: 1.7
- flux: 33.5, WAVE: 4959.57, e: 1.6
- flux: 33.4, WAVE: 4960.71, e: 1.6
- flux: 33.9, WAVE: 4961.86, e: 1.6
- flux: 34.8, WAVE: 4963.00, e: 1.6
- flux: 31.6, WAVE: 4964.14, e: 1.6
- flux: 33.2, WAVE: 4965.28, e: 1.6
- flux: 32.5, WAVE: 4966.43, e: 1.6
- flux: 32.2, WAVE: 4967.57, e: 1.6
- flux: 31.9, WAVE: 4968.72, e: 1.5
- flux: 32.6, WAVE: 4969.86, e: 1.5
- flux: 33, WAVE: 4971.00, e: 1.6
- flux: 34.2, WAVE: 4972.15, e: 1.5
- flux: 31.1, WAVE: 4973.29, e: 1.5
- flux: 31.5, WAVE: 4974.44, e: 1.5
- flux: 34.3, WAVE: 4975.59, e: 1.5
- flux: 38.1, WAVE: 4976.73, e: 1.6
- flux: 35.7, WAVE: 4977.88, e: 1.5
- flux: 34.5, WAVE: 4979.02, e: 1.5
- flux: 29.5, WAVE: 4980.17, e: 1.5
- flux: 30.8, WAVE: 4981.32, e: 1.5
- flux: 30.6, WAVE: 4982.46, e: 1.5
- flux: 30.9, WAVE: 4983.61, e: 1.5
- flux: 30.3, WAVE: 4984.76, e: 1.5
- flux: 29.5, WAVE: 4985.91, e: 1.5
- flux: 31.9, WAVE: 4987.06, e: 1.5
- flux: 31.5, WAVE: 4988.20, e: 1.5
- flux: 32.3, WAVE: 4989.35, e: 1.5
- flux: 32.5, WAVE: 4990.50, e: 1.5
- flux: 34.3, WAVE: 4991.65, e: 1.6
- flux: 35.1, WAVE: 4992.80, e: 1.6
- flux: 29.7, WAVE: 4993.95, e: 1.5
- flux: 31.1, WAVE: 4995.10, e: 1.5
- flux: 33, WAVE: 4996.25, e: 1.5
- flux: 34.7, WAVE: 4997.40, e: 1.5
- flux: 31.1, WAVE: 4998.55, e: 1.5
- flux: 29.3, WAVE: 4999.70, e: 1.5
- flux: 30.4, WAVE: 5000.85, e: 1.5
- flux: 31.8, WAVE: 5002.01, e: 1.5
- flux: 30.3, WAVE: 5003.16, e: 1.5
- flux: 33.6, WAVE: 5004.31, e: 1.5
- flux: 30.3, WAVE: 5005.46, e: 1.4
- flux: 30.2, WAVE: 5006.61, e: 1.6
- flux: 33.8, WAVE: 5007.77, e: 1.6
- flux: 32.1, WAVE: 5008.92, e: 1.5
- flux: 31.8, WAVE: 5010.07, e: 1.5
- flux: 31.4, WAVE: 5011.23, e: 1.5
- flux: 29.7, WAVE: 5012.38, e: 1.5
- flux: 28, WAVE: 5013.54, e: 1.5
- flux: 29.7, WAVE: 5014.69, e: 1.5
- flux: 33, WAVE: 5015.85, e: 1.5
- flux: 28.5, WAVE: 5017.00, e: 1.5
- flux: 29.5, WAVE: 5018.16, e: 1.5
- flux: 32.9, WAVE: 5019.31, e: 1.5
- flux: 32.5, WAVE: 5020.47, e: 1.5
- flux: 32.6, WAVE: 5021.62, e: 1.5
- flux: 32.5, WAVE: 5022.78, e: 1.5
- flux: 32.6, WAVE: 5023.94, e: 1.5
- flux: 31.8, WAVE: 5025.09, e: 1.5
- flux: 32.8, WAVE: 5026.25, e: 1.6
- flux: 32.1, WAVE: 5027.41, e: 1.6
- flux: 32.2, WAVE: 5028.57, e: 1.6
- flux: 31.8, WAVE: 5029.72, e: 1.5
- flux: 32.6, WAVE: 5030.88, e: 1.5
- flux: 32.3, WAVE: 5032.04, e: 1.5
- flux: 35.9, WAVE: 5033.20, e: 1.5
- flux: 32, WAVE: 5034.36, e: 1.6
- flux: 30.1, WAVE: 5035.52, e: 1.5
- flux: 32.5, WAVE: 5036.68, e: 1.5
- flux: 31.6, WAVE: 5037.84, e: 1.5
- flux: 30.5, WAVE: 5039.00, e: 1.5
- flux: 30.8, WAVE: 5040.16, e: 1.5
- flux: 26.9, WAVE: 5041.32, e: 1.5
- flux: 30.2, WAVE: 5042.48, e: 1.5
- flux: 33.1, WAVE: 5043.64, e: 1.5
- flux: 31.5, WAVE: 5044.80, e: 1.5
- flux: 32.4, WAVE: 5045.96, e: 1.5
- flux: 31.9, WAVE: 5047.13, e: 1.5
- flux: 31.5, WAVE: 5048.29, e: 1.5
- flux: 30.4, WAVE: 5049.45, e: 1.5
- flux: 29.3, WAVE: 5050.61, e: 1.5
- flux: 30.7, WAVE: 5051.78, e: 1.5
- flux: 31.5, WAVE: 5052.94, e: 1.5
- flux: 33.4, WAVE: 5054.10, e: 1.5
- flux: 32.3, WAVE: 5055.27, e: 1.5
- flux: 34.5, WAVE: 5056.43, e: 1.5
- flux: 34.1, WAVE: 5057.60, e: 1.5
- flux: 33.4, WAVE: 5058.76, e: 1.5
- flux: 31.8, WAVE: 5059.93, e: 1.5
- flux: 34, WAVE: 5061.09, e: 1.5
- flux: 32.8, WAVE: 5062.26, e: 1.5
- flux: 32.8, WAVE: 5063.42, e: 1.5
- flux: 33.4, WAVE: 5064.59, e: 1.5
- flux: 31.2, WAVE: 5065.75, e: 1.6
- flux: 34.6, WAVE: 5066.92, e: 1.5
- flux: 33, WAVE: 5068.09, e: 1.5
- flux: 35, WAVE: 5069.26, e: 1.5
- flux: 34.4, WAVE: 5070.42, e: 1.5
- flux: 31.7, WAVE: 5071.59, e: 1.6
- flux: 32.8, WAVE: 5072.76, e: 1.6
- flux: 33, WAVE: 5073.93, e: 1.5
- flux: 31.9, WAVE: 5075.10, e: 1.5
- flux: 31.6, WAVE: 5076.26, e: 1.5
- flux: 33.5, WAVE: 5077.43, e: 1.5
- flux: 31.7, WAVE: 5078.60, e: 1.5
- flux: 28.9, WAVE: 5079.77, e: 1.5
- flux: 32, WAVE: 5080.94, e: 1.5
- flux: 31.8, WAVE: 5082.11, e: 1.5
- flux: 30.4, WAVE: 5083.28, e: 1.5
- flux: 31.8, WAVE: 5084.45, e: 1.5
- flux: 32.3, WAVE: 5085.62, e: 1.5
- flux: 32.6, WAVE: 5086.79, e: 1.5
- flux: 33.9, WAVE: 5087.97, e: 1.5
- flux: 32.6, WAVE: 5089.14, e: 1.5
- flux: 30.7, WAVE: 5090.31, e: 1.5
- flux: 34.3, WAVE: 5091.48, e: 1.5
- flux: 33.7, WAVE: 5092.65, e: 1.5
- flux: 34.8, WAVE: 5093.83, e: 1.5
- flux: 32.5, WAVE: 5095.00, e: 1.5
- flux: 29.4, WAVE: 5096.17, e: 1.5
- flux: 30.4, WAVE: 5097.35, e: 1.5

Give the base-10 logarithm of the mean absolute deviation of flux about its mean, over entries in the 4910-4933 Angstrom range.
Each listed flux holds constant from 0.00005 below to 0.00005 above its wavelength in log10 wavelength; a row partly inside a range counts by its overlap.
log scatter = 0.27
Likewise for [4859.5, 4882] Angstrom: 0.53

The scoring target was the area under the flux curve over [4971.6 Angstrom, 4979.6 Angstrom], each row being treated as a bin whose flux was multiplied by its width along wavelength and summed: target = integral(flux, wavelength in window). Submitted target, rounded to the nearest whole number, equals 274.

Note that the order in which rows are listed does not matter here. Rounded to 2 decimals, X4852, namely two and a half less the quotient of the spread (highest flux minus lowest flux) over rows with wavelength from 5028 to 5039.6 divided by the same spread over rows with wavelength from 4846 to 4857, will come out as 1.71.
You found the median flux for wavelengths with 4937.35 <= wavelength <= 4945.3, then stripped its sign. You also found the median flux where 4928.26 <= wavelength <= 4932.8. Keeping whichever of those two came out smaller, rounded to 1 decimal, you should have 34.7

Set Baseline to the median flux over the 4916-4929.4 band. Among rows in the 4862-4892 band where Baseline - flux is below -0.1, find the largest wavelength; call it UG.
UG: 4891.52 Angstrom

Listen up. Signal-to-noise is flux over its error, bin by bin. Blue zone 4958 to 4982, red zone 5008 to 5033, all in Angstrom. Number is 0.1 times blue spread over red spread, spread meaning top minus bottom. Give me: 0.190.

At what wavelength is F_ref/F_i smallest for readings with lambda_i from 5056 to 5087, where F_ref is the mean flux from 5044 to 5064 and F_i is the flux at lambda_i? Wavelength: 5069.26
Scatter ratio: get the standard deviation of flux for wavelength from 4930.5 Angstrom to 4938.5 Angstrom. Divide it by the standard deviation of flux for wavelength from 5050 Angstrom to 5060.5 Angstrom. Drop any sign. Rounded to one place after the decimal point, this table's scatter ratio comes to 1.2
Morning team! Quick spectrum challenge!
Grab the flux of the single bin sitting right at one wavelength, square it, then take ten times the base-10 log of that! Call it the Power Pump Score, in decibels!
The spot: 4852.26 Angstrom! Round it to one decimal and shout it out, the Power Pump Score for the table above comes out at 30.8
